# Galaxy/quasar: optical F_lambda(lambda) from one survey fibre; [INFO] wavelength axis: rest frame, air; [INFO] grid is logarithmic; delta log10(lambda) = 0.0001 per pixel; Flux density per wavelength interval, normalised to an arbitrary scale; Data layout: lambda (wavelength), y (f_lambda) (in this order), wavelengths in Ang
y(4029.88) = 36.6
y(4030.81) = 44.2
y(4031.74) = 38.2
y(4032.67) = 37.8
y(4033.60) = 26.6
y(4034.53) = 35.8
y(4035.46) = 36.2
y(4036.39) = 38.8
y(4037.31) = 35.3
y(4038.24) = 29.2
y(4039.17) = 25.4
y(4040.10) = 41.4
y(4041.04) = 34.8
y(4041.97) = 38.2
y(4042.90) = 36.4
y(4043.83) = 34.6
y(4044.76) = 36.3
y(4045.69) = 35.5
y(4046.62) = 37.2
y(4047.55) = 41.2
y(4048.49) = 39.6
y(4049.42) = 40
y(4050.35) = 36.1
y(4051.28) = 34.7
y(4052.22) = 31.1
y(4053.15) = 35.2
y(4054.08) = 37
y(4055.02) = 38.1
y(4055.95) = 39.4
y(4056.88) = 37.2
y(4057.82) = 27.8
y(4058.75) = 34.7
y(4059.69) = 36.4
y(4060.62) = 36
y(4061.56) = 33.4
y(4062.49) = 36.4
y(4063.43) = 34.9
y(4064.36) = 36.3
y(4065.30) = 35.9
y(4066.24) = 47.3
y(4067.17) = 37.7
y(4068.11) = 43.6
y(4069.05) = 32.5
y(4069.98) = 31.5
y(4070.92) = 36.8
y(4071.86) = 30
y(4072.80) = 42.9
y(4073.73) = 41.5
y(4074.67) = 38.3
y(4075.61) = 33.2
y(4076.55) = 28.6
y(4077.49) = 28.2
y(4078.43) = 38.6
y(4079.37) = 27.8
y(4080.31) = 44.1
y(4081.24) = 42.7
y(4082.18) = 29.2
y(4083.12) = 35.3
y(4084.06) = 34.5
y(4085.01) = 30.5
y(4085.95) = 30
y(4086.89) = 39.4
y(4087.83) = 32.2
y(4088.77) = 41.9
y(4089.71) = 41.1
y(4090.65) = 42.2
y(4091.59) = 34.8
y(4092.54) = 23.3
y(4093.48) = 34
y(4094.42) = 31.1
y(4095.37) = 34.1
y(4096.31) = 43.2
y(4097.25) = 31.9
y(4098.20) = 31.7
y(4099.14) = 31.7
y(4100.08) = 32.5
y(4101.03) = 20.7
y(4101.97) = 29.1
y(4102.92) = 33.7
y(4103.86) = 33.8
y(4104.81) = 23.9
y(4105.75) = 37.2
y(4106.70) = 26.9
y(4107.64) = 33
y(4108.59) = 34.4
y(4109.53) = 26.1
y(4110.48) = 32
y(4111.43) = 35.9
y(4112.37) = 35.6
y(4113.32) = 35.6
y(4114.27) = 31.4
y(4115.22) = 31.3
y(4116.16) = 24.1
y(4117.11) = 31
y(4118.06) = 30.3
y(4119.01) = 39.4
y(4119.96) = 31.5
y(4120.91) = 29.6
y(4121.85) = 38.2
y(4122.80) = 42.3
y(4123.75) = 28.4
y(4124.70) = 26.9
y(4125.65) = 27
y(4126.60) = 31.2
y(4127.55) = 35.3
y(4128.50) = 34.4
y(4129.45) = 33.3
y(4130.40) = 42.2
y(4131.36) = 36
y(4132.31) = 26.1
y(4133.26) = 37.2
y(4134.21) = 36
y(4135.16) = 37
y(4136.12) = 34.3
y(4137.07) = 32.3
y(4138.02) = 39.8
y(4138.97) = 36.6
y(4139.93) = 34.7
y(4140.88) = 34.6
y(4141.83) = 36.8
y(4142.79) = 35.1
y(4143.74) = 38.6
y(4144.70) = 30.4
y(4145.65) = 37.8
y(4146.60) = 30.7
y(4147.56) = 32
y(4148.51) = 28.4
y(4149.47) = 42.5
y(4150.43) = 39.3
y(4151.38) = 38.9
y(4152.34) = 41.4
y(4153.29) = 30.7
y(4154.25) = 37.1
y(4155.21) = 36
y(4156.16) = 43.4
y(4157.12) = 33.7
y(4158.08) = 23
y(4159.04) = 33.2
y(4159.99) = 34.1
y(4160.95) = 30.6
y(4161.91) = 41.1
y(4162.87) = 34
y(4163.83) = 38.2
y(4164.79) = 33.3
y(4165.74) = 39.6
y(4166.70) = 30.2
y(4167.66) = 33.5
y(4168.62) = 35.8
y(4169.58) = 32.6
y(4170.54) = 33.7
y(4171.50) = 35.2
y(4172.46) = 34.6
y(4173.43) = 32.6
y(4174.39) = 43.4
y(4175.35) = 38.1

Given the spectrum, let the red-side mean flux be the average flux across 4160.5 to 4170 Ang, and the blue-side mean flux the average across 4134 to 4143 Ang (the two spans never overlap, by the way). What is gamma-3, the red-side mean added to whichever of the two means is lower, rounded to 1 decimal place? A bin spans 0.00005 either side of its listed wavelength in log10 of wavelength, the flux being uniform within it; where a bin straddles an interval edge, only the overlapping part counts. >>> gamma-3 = 69.8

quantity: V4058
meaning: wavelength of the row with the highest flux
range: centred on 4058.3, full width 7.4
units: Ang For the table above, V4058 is 4055.95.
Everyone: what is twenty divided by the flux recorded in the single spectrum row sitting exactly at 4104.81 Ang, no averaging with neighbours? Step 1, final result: 0.84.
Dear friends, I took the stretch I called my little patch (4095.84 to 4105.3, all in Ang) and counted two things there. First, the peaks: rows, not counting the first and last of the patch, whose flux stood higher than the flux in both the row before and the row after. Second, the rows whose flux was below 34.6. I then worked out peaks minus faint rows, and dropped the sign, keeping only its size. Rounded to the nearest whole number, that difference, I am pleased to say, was 7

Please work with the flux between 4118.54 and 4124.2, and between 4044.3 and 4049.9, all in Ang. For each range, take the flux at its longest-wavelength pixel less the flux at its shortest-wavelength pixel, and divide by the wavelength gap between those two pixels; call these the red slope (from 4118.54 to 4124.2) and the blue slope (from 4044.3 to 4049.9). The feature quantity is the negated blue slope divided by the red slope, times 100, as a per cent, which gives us 34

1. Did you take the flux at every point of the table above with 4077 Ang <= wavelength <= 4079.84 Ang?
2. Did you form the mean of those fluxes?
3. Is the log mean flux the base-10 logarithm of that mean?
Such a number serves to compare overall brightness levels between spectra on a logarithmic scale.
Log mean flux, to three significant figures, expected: 1.50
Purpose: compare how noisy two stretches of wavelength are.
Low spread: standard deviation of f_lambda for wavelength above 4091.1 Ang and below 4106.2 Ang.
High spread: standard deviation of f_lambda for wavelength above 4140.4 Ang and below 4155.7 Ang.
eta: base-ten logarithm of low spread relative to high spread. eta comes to 0.12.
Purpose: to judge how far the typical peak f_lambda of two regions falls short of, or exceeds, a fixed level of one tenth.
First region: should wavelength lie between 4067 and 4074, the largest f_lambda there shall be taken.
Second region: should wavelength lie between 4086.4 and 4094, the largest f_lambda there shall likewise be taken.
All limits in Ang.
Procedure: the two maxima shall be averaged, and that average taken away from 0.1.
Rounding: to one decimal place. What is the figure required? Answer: -42.8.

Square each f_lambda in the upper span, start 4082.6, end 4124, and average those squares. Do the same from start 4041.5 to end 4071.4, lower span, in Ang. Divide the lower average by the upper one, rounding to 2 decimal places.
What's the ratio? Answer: 1.21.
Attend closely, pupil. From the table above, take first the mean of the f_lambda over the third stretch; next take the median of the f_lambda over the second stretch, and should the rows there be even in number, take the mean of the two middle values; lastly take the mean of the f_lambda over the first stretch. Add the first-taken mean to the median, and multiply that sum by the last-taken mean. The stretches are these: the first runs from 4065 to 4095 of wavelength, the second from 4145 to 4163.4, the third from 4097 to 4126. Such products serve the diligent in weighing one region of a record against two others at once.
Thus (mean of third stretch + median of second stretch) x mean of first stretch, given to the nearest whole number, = 2339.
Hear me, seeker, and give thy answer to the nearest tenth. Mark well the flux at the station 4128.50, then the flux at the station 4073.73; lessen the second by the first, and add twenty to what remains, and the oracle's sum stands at 27.1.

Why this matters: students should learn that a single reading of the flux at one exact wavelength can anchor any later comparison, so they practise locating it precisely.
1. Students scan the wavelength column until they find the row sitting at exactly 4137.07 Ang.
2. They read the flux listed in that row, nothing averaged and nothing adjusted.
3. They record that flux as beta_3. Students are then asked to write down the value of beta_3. 32.3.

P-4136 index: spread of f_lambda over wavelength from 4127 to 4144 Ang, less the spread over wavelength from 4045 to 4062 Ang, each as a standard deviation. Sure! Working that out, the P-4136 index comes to 0.1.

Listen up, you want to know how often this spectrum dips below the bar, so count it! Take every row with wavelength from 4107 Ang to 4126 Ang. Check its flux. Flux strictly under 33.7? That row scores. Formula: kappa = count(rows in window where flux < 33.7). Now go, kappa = 13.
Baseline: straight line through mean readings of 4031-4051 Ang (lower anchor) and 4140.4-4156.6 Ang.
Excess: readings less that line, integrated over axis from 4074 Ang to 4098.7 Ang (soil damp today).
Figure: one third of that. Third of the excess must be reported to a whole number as -11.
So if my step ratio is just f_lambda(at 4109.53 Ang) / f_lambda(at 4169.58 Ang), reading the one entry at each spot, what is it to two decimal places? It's 0.80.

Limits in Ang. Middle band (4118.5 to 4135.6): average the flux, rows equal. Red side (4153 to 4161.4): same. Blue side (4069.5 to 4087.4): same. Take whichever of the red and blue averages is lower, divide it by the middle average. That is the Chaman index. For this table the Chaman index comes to 0.99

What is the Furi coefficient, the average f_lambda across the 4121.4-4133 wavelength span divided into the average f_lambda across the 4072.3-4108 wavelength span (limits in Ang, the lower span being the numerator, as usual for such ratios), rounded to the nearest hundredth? 1.01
